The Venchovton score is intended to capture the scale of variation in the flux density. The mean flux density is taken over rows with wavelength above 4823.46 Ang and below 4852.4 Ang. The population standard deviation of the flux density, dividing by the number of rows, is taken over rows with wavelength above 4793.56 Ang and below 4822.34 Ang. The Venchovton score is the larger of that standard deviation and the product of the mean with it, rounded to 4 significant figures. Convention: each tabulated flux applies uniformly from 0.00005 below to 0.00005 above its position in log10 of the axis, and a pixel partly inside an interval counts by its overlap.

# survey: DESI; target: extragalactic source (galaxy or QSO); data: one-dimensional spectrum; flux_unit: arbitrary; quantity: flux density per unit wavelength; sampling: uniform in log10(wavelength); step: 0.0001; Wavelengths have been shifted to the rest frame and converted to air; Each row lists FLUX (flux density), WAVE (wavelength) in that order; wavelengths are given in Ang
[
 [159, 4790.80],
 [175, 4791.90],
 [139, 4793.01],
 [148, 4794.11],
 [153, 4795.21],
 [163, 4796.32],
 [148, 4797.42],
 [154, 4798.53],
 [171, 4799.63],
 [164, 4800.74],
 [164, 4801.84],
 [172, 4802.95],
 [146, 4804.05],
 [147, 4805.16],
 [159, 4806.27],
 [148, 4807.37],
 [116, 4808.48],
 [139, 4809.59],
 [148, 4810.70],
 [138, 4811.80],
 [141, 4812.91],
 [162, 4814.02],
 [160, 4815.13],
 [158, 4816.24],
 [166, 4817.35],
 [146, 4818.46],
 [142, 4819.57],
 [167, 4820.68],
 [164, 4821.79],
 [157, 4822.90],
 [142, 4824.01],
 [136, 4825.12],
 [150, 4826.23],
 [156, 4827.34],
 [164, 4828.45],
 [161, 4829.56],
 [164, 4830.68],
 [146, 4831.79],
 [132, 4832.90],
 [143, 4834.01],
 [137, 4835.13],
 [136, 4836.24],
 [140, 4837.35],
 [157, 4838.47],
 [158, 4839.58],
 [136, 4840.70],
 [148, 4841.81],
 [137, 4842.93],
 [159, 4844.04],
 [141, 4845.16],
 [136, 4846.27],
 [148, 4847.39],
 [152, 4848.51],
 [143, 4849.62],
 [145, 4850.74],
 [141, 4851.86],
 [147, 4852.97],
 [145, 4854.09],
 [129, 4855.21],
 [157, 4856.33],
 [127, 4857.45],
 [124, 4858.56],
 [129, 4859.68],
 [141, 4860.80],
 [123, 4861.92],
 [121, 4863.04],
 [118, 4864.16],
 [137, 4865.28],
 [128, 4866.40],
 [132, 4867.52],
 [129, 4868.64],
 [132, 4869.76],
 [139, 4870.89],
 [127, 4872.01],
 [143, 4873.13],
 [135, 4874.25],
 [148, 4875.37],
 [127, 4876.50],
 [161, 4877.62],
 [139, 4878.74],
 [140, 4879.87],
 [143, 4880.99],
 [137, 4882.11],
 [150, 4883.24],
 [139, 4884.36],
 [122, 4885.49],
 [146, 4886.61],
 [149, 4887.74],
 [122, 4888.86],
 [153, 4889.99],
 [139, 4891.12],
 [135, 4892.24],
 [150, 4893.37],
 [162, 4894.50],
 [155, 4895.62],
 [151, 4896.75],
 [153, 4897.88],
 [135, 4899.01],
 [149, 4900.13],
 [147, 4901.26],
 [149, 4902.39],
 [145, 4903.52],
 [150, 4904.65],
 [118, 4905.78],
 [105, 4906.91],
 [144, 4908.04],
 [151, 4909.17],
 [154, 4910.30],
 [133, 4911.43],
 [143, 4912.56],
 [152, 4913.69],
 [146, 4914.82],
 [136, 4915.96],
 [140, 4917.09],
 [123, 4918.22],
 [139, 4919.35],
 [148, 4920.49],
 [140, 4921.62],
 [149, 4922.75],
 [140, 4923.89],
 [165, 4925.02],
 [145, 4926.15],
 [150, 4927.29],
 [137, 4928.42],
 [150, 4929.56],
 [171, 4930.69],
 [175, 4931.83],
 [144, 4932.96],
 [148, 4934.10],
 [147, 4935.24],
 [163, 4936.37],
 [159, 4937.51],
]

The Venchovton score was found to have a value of 1815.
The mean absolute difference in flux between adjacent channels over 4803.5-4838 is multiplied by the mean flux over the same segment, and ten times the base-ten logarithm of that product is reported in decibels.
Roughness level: 31.8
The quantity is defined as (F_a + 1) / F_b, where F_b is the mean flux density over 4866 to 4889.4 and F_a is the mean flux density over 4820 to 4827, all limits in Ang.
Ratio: 1.12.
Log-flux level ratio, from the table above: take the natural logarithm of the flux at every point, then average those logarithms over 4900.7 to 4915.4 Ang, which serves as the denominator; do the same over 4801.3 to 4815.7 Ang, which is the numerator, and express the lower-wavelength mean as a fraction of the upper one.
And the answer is 1.01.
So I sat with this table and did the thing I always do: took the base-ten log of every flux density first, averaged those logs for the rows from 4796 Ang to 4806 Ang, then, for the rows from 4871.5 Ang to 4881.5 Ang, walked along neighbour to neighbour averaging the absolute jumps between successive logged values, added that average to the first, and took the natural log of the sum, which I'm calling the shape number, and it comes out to 0.809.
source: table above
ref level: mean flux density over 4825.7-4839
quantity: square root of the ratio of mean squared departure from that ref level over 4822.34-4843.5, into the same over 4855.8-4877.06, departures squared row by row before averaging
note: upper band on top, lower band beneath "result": 1.8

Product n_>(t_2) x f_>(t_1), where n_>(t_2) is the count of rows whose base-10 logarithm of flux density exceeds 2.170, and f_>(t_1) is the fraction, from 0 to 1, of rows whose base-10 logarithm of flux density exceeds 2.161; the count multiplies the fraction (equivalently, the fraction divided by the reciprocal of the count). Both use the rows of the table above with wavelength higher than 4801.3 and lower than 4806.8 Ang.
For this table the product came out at 3.0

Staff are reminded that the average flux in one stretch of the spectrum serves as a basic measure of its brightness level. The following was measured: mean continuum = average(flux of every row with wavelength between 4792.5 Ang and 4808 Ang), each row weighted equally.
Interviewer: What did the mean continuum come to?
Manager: 155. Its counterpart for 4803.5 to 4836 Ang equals 149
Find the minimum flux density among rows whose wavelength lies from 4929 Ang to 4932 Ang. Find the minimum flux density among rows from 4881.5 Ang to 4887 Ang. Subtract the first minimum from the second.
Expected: -28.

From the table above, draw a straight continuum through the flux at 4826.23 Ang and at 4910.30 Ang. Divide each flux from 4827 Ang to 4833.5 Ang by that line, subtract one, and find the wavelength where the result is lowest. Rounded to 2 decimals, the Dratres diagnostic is 4832.90 Ang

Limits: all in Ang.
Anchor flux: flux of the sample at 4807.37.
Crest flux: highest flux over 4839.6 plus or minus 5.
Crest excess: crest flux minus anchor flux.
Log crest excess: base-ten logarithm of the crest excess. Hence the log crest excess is 1.04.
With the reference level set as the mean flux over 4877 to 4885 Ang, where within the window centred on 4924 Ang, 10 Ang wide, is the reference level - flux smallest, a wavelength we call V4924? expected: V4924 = 4925.02 Ang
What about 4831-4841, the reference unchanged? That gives 4839.58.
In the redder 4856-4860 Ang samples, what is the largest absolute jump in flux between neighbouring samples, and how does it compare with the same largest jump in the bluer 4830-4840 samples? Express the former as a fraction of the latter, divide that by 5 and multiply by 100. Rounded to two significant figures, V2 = 33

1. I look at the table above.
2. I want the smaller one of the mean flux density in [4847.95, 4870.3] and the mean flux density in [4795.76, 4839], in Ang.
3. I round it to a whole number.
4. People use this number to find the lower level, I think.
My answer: 135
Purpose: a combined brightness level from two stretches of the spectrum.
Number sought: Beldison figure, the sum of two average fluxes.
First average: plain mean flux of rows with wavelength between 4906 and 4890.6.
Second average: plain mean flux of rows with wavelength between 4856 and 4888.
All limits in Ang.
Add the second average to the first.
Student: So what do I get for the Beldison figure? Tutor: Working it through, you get 282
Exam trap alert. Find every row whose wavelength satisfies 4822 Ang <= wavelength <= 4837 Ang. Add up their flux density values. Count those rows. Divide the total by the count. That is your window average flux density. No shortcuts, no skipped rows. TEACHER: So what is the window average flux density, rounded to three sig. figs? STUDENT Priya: 148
